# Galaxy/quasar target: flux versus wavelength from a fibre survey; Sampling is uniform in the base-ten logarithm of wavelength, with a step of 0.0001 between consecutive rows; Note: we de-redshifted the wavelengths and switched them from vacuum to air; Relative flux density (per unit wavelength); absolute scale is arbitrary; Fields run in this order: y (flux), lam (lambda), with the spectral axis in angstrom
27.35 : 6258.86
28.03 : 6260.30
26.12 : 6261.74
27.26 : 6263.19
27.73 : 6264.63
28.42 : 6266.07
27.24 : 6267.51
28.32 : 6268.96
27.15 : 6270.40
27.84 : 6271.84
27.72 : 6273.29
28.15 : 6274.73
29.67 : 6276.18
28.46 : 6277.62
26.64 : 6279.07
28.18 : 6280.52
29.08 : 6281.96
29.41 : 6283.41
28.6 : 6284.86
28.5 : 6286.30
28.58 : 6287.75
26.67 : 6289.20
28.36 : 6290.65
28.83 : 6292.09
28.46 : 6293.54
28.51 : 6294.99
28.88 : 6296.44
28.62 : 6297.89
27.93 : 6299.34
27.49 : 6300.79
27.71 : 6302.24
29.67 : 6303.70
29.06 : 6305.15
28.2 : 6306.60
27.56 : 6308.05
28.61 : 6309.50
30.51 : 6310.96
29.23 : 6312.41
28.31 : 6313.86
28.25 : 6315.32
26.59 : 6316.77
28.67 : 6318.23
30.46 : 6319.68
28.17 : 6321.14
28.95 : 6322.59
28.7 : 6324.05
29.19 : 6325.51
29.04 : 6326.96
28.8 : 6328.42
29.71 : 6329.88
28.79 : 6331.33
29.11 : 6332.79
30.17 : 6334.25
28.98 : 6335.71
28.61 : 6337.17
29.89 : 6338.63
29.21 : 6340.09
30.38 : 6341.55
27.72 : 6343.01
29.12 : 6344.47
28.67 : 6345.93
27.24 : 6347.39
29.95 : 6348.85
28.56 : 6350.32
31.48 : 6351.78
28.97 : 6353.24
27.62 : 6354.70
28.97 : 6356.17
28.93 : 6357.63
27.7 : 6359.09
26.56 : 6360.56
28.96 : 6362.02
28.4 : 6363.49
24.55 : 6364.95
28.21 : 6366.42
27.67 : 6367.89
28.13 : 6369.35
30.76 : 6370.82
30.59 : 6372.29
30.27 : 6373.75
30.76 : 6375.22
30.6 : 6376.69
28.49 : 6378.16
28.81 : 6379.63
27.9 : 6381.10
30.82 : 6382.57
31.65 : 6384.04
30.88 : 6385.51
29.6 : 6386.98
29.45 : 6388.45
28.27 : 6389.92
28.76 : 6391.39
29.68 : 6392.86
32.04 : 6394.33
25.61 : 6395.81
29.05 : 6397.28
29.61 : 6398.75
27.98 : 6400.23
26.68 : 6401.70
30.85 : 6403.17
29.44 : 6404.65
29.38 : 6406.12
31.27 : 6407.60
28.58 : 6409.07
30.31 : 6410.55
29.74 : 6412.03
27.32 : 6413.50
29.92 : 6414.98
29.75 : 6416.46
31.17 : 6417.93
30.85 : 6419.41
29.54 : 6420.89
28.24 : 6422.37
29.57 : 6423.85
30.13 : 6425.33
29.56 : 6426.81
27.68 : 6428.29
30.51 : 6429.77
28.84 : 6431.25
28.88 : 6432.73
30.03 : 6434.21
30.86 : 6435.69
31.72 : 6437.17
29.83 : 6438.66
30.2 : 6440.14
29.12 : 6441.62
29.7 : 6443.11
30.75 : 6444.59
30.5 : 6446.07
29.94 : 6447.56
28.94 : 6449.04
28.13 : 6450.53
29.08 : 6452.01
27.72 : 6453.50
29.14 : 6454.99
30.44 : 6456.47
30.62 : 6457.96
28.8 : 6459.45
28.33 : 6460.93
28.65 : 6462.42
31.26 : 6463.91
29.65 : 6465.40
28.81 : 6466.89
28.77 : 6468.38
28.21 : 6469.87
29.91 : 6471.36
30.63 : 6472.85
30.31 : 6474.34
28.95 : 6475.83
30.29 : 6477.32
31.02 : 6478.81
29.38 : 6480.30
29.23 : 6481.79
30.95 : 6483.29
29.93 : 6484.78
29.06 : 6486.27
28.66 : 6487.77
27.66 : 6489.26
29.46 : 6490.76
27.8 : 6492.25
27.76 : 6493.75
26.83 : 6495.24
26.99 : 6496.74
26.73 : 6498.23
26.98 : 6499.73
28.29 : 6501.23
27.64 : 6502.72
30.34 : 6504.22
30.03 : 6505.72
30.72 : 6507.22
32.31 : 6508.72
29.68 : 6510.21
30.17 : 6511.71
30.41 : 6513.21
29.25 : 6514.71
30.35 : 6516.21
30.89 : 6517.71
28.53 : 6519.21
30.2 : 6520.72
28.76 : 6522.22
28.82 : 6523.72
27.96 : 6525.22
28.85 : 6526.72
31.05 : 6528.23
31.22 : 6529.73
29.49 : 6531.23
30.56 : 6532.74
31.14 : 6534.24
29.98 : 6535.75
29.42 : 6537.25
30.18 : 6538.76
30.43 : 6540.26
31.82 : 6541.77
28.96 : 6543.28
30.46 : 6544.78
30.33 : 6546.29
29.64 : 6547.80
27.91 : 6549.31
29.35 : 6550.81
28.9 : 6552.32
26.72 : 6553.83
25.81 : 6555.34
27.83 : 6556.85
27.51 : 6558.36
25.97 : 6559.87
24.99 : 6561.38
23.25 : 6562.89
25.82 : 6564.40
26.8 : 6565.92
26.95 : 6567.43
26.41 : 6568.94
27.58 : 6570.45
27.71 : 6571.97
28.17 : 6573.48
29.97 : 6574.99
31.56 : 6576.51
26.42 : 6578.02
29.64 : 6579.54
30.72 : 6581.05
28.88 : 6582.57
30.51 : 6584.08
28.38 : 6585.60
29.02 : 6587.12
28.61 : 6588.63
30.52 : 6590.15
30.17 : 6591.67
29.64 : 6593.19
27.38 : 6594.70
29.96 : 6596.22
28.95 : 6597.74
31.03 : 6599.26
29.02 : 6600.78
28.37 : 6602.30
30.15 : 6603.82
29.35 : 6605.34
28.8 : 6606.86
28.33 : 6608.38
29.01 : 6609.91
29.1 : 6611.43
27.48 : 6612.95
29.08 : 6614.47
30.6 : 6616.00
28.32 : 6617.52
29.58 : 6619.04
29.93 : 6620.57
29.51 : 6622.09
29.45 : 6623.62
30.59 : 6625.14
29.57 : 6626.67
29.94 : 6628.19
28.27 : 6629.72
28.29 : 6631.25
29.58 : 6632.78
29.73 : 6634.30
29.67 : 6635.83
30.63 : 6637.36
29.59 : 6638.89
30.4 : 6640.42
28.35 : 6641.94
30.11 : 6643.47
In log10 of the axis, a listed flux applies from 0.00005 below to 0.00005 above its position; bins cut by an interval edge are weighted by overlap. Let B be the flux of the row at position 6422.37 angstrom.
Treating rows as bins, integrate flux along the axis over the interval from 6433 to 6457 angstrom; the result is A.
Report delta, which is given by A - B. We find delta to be 685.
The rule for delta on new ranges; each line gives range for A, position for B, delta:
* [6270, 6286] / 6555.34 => 427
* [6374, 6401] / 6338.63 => 765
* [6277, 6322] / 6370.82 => 1250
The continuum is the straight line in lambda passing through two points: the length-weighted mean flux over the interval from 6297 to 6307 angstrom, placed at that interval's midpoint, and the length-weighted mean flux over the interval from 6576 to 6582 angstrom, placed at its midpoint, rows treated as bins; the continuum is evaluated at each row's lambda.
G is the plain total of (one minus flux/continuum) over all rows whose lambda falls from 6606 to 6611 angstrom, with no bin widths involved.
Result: 0.09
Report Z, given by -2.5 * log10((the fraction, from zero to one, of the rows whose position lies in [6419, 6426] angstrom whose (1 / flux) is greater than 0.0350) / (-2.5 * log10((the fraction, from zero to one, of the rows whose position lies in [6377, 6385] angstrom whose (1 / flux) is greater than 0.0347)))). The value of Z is 1.11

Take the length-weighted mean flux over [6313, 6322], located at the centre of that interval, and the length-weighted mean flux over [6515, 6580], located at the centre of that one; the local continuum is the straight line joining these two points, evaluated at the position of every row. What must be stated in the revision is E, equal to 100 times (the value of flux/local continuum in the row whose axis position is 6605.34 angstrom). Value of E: 102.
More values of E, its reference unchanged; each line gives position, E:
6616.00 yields 106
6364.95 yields 86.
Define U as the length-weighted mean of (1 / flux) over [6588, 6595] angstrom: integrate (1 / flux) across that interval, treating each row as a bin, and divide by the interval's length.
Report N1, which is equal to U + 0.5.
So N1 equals 0.534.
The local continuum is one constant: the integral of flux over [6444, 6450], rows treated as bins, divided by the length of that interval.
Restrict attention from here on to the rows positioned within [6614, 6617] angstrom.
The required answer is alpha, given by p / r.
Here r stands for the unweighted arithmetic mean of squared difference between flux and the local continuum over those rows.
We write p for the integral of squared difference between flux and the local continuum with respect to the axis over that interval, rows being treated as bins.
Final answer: 3.8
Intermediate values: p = 2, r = 1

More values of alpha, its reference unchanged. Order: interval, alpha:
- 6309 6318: 8.8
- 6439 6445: 5.3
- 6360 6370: 10.0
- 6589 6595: 4.8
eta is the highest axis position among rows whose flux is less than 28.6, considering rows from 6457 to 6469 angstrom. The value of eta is 6460.93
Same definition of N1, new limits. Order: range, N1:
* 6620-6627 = 0.534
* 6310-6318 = 0.535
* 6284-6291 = 0.536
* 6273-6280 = 0.536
